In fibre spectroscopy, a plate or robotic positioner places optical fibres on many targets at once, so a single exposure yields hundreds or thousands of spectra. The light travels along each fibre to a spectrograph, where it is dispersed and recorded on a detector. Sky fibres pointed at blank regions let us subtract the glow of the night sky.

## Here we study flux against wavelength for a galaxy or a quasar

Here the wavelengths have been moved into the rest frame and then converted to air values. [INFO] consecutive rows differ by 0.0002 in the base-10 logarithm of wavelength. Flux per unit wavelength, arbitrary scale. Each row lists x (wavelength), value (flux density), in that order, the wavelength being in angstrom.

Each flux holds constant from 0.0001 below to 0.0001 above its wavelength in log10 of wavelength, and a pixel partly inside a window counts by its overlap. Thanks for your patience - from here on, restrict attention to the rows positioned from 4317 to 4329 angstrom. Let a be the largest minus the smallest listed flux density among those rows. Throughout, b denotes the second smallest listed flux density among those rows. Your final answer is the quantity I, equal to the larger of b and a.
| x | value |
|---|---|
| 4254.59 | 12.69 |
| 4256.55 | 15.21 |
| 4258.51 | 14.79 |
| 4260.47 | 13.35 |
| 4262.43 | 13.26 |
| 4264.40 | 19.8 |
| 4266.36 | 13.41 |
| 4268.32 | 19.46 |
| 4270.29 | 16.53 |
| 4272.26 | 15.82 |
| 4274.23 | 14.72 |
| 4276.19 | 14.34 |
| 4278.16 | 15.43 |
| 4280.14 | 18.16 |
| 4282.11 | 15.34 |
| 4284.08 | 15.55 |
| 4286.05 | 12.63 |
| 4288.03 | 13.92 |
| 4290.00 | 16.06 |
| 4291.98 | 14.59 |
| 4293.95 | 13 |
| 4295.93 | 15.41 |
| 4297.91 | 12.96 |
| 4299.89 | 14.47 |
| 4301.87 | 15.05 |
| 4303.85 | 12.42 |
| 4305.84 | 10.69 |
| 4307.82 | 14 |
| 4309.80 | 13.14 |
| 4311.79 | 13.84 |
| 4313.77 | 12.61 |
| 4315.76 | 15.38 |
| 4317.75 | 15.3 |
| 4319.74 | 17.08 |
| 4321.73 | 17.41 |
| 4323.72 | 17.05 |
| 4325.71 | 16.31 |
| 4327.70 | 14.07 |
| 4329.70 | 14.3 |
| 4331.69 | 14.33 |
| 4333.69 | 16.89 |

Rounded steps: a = 3.3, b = 15.3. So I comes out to 15.3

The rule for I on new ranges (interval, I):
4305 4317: 12.6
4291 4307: 12.4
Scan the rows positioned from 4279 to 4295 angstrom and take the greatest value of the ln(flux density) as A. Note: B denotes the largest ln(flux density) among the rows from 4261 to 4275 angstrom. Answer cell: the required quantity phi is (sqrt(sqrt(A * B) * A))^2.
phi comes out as 8.5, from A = 2.90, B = 2.99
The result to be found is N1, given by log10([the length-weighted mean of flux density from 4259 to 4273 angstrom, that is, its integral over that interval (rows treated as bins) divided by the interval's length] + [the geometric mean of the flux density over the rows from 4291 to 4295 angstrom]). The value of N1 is 1.47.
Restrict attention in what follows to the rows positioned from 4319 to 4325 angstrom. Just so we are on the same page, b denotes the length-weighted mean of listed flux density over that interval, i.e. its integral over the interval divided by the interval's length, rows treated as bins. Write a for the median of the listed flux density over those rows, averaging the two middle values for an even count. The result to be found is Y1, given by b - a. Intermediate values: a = 17.1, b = 17.1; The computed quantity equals 0.1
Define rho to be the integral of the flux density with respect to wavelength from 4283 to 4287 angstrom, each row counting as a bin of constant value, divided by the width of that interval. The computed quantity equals 14.2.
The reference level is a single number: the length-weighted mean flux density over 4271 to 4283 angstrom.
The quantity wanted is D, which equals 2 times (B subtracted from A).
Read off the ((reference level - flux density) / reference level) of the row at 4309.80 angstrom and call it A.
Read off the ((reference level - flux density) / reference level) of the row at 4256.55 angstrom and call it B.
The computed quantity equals 0.26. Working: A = 0.16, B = 0.03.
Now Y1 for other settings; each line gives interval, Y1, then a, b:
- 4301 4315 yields 0.0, 13.1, 13.1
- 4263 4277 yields 0.4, 15.8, 16.2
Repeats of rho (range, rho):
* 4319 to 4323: 17.2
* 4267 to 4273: 17.1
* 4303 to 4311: 12.6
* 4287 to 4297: 14.6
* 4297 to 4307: 13.1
